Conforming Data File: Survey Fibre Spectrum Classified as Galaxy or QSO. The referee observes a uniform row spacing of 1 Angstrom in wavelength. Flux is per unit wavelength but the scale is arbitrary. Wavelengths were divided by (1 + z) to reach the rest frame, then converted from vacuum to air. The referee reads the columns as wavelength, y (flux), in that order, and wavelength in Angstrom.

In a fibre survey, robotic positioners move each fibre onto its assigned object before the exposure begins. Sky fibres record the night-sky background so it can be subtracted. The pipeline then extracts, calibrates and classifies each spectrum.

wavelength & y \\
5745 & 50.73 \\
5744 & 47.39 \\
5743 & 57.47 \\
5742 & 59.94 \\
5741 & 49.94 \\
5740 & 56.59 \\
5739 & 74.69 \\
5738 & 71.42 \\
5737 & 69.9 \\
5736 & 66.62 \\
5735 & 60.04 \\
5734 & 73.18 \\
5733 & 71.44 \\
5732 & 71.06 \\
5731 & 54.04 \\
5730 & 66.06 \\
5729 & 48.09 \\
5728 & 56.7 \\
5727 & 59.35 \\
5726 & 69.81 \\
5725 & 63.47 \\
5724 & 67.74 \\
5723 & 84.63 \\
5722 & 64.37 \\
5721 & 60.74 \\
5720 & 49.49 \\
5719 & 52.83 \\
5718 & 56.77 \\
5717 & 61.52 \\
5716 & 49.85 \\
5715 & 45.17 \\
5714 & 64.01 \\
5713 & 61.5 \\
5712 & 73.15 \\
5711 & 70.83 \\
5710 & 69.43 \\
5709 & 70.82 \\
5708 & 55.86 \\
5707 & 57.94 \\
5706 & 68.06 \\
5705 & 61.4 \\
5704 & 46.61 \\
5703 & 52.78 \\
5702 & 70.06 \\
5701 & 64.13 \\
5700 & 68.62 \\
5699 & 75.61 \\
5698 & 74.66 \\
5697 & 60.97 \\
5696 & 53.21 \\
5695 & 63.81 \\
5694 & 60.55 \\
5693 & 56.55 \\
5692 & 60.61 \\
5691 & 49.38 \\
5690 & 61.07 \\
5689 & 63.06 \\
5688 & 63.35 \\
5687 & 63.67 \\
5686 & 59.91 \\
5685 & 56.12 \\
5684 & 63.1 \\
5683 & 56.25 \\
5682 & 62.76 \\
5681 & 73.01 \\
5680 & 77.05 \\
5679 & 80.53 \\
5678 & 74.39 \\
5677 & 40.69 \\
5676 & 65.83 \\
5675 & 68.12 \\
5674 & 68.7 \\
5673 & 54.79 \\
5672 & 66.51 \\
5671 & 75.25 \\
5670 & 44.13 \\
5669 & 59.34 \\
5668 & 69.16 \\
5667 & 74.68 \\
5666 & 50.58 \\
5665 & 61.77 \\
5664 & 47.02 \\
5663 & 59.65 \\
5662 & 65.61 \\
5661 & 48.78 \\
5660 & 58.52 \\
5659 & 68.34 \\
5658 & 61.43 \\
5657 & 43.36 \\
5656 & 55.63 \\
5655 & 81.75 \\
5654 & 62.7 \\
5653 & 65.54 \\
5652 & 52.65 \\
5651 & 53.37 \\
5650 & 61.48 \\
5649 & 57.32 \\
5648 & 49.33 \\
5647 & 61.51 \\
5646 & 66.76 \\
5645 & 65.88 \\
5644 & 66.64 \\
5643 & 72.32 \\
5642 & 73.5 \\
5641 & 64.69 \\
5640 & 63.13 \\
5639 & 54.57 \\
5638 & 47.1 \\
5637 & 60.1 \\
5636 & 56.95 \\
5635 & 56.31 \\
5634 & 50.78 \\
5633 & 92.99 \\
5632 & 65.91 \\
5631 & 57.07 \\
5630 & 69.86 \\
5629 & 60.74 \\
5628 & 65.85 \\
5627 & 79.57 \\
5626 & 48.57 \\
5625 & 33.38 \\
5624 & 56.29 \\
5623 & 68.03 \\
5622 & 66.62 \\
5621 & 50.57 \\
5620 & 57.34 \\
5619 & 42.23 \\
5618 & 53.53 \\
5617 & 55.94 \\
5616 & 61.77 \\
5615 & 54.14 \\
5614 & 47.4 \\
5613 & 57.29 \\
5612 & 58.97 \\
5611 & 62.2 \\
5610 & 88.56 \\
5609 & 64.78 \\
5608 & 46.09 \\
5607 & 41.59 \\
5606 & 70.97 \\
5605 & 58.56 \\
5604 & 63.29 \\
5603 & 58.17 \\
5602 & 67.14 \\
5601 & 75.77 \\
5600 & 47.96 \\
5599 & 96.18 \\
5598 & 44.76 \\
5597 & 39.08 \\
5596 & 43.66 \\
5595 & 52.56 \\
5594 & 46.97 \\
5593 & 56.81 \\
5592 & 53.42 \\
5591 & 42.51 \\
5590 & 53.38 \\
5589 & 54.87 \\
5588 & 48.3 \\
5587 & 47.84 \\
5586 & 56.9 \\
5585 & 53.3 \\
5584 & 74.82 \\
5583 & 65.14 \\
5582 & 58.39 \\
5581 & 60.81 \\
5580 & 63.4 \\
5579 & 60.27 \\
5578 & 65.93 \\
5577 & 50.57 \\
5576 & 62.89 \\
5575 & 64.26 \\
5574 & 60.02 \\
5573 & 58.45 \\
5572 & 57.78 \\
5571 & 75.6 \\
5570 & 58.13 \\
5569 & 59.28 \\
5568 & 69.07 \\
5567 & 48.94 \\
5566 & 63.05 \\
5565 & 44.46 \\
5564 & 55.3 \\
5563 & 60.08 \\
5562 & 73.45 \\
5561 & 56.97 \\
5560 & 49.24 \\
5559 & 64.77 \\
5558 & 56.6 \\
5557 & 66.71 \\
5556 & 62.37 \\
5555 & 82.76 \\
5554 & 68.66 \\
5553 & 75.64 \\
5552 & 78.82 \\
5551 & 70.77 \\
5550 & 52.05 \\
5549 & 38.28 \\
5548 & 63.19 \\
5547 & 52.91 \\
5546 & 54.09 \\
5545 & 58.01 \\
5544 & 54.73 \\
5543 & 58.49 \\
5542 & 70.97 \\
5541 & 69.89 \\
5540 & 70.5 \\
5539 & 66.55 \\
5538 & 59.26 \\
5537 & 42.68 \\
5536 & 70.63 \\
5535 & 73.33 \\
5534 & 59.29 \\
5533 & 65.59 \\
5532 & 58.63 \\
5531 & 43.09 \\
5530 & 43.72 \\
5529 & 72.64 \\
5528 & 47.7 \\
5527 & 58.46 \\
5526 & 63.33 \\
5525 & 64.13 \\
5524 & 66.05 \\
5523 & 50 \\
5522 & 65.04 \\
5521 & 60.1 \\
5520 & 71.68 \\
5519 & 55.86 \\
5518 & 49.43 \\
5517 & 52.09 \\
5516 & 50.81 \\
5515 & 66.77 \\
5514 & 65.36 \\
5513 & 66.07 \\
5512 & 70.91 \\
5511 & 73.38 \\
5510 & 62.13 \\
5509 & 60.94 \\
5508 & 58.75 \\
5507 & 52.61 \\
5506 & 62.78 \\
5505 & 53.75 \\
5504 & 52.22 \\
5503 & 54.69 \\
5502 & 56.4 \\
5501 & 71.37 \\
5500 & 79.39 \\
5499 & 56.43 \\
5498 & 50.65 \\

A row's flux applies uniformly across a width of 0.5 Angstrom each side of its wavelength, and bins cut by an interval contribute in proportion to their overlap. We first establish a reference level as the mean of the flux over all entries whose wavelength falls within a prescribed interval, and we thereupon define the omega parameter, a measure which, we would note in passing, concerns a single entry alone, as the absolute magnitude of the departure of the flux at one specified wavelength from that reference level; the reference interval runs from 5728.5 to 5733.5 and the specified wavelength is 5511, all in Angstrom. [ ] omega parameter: 11.2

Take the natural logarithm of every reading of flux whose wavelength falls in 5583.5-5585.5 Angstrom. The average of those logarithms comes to 4.15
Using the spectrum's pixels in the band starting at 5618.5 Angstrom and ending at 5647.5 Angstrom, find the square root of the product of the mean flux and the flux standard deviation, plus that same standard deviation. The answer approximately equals 38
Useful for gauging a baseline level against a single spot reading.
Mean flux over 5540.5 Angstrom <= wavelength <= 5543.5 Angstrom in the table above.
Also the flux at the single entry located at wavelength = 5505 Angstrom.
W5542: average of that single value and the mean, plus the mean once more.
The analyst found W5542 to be 127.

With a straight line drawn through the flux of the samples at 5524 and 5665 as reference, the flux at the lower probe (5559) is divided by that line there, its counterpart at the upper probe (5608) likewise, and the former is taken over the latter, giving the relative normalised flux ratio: 1.37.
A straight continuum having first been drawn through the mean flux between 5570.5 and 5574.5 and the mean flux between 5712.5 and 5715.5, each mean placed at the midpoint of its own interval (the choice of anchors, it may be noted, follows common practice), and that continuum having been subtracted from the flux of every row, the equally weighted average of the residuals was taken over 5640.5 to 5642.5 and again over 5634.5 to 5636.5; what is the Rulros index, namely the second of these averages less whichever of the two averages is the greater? -13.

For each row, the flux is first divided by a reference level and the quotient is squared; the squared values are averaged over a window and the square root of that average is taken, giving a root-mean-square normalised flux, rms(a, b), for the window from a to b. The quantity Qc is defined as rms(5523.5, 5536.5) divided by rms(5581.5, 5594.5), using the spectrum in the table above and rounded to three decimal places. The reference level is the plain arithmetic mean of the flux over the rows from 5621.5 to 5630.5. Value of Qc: 1.106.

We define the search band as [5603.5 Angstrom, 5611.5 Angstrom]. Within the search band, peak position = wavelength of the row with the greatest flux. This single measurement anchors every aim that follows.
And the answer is 5610 Angstrom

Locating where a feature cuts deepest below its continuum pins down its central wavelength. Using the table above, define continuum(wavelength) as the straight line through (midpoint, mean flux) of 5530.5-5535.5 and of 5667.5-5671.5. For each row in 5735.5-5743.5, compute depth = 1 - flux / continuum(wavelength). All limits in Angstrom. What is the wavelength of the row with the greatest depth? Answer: 5741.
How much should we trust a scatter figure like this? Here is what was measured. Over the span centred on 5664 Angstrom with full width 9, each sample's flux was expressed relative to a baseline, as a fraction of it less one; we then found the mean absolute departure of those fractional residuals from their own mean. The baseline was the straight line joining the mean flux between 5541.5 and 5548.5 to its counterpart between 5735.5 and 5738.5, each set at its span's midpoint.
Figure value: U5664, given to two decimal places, 0.11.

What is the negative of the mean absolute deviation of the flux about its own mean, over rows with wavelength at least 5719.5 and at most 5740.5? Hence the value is -7.1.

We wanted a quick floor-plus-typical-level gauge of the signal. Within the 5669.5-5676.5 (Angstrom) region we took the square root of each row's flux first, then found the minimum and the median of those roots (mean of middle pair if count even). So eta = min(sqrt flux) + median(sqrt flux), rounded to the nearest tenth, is 14.8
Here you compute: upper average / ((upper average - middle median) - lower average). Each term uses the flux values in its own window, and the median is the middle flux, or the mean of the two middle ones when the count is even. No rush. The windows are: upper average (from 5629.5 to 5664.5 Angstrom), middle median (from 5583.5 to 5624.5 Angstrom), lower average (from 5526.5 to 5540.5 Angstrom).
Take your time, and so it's -1.13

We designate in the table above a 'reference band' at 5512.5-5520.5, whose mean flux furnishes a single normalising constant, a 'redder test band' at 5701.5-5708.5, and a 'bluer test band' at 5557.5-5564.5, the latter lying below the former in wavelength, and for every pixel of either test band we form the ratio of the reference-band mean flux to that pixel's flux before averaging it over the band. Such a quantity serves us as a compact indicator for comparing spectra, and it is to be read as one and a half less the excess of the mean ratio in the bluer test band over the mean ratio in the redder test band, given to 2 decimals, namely 1.51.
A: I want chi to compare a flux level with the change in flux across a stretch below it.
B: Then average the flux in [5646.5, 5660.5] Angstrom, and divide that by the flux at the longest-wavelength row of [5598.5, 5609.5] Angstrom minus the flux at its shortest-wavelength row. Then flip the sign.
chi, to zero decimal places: 2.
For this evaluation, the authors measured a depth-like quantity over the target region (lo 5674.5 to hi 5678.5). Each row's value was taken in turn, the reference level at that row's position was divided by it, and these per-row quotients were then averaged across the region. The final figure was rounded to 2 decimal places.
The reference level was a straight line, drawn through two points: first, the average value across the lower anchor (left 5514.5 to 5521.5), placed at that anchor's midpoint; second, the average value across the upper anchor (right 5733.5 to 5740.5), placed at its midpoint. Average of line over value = 1.10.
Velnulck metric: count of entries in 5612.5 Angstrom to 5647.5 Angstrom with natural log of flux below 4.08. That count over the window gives 17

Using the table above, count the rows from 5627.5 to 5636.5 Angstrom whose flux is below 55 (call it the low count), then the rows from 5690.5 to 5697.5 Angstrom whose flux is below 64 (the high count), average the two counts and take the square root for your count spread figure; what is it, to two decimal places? 2.00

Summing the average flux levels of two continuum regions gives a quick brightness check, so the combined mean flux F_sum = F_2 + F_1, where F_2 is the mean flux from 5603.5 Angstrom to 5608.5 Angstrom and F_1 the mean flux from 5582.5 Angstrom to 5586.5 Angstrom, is 119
